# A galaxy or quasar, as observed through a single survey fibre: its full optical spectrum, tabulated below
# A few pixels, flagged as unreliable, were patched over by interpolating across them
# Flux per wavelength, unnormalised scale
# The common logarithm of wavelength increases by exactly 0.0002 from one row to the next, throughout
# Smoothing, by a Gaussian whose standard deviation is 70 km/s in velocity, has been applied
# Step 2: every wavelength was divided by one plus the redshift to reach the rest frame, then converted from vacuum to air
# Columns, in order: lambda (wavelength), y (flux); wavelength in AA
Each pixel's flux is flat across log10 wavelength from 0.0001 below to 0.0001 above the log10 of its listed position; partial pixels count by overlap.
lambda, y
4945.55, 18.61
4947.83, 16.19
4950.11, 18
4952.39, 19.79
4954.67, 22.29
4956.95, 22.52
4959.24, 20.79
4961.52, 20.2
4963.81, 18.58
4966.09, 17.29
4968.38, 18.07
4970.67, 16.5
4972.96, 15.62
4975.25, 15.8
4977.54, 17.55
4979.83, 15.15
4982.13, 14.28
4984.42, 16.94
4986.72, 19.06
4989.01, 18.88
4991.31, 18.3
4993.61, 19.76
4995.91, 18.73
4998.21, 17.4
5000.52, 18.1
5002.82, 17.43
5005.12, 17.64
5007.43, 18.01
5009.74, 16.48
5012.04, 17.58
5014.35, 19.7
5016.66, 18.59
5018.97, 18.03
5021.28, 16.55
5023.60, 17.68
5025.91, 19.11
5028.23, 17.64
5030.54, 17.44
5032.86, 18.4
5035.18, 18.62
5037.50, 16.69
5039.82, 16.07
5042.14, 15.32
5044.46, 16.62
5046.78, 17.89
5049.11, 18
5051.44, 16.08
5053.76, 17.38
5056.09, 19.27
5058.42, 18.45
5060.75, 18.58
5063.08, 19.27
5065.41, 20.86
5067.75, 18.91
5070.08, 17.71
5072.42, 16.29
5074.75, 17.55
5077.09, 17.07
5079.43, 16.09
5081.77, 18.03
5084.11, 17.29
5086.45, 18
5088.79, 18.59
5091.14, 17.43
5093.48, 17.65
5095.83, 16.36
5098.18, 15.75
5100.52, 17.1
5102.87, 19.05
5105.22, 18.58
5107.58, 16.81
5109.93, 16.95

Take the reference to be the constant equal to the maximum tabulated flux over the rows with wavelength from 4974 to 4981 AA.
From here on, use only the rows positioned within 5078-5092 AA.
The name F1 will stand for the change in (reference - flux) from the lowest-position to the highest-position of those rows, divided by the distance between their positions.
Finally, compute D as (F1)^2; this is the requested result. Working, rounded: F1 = -0.1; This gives 0.01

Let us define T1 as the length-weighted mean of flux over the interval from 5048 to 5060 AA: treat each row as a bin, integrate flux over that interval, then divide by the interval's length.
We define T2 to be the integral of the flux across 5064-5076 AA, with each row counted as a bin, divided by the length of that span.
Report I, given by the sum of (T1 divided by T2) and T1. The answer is 18.8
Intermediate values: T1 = 17.9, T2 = 18.3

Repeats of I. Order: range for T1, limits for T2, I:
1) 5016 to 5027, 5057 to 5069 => 18.9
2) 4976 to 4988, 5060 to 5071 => 17.5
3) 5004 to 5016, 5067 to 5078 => 18.9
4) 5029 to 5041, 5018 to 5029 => 18.4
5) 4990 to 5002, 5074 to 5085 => 19.5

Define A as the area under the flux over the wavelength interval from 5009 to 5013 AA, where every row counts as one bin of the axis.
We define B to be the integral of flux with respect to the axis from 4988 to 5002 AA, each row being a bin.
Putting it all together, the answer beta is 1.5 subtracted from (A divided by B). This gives -1.24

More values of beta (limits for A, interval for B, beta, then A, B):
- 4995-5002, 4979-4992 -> -0.93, 126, 222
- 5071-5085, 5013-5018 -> 1.01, 239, 95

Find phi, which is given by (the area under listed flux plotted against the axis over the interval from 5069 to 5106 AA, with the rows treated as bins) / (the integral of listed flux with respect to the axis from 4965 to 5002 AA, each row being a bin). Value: 1.003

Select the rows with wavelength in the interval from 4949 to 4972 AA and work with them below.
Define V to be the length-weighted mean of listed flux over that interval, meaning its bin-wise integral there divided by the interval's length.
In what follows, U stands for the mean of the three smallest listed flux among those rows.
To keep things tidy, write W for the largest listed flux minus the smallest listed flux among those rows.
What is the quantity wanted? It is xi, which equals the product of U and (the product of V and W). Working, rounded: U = 17.3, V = 19.4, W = 6.0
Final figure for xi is 2013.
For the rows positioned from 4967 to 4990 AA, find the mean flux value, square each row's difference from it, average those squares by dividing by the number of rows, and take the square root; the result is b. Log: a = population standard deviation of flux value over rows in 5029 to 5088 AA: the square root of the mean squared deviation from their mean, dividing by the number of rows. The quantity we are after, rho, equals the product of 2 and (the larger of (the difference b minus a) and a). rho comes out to 2.5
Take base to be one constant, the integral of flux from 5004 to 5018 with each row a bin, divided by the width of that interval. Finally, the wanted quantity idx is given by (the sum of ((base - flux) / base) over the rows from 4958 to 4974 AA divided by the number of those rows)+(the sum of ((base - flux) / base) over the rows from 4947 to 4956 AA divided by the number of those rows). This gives -0.07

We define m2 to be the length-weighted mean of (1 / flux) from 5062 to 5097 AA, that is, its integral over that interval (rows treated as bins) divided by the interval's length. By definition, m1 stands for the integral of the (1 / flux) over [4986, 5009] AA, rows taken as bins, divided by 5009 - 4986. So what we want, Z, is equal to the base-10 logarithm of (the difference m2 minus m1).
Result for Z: -2.8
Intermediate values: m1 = 0.0548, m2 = 0.0564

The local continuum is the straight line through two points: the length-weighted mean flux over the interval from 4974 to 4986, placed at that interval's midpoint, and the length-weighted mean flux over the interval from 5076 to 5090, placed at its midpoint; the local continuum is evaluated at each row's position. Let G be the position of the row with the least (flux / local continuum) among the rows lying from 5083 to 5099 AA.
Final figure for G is 5098.18 AA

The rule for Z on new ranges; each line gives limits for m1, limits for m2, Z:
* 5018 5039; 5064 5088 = -4.4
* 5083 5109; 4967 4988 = -2.5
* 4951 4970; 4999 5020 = -2.3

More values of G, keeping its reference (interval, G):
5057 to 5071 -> 5070.08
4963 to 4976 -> 4972.96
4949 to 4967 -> 4966.09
